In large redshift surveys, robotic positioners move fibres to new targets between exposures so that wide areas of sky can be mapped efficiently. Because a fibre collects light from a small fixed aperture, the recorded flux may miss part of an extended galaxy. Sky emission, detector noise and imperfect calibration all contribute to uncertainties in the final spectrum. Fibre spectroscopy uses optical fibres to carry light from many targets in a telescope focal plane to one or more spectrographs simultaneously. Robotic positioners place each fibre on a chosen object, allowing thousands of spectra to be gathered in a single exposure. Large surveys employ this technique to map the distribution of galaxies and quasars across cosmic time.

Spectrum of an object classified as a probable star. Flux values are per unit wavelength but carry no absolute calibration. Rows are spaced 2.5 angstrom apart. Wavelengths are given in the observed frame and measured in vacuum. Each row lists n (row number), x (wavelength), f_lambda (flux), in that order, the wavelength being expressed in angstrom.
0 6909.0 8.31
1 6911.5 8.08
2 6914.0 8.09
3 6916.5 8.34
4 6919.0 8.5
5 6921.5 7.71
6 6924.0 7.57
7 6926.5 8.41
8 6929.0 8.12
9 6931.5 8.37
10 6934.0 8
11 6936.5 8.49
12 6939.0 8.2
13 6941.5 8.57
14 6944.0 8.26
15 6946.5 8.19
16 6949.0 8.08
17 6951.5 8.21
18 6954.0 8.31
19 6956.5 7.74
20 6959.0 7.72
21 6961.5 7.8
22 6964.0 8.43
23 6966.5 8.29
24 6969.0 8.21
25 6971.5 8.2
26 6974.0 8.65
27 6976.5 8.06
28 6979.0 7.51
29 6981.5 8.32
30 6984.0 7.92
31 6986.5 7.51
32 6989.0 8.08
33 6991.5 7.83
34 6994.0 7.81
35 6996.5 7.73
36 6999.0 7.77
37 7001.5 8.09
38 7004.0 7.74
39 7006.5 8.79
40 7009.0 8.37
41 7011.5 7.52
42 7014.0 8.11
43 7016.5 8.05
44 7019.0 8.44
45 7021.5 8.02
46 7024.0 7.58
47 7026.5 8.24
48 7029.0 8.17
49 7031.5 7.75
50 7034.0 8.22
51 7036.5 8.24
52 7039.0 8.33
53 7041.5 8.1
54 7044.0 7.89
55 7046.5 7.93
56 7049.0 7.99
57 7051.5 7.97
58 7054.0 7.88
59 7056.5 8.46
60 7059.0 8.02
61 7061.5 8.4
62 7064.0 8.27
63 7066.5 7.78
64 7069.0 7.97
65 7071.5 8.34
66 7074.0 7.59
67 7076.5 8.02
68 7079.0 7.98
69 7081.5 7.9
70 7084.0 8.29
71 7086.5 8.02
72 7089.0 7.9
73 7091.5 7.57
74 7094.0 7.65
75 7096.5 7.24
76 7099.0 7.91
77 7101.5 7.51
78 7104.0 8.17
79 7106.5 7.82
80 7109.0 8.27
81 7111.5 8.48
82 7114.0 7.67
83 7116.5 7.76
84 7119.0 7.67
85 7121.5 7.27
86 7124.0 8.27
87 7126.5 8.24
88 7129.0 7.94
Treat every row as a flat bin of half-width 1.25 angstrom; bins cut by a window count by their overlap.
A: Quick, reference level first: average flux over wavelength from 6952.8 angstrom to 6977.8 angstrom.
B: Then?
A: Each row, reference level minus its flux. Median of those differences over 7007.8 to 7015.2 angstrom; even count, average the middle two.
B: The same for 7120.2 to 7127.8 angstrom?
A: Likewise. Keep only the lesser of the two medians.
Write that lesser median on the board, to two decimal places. -0.10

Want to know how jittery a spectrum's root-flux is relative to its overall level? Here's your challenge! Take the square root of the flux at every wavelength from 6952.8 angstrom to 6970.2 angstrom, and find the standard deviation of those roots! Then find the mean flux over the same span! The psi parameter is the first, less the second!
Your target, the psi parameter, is -8.02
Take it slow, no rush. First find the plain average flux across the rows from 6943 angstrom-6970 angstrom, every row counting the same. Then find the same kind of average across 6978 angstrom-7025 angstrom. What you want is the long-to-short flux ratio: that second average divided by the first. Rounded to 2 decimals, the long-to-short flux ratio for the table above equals 0.98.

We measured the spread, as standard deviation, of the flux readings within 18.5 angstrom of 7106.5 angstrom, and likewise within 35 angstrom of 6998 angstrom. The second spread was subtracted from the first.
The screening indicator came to 0.02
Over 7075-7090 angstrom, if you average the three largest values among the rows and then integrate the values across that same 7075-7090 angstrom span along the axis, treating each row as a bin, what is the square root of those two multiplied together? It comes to 31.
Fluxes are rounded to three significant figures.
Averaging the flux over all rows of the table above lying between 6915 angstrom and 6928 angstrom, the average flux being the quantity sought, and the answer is 8.11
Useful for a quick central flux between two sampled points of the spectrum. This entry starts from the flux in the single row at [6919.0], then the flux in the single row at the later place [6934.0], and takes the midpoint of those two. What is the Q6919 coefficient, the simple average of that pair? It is 8.25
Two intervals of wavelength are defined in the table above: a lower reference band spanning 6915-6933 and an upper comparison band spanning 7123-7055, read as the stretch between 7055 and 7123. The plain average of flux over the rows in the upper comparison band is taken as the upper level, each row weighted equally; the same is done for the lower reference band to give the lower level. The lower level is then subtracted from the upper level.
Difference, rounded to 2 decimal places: -0.22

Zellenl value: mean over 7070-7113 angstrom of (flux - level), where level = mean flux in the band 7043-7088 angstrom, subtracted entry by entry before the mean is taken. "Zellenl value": -0.12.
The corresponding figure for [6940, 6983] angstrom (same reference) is 0.11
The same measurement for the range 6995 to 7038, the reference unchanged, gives 0.01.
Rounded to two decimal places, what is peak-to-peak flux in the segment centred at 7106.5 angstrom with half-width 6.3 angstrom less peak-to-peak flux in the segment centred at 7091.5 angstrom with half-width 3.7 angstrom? 0.64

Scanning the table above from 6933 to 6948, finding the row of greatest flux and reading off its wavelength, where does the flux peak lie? 6941.5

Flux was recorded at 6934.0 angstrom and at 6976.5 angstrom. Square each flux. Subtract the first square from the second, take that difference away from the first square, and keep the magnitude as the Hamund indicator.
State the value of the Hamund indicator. 63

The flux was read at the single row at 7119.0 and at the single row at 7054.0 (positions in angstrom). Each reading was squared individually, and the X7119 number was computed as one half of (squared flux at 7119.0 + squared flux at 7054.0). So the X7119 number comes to 60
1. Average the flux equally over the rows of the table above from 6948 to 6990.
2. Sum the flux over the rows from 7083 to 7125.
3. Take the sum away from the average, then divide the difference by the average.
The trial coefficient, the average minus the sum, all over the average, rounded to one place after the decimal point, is -15.6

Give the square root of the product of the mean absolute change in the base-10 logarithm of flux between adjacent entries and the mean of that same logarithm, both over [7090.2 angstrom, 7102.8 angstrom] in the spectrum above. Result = 0.14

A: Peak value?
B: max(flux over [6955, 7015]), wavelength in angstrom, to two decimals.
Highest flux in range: 8.79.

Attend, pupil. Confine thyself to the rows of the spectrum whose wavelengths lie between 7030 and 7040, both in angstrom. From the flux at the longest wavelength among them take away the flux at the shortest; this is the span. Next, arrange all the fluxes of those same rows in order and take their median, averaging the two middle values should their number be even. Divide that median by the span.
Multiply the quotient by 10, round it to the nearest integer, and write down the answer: 142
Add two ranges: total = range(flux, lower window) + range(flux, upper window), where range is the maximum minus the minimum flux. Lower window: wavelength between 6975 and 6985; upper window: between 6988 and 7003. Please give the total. 1.2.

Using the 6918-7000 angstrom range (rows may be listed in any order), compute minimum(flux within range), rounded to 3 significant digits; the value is 7.51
